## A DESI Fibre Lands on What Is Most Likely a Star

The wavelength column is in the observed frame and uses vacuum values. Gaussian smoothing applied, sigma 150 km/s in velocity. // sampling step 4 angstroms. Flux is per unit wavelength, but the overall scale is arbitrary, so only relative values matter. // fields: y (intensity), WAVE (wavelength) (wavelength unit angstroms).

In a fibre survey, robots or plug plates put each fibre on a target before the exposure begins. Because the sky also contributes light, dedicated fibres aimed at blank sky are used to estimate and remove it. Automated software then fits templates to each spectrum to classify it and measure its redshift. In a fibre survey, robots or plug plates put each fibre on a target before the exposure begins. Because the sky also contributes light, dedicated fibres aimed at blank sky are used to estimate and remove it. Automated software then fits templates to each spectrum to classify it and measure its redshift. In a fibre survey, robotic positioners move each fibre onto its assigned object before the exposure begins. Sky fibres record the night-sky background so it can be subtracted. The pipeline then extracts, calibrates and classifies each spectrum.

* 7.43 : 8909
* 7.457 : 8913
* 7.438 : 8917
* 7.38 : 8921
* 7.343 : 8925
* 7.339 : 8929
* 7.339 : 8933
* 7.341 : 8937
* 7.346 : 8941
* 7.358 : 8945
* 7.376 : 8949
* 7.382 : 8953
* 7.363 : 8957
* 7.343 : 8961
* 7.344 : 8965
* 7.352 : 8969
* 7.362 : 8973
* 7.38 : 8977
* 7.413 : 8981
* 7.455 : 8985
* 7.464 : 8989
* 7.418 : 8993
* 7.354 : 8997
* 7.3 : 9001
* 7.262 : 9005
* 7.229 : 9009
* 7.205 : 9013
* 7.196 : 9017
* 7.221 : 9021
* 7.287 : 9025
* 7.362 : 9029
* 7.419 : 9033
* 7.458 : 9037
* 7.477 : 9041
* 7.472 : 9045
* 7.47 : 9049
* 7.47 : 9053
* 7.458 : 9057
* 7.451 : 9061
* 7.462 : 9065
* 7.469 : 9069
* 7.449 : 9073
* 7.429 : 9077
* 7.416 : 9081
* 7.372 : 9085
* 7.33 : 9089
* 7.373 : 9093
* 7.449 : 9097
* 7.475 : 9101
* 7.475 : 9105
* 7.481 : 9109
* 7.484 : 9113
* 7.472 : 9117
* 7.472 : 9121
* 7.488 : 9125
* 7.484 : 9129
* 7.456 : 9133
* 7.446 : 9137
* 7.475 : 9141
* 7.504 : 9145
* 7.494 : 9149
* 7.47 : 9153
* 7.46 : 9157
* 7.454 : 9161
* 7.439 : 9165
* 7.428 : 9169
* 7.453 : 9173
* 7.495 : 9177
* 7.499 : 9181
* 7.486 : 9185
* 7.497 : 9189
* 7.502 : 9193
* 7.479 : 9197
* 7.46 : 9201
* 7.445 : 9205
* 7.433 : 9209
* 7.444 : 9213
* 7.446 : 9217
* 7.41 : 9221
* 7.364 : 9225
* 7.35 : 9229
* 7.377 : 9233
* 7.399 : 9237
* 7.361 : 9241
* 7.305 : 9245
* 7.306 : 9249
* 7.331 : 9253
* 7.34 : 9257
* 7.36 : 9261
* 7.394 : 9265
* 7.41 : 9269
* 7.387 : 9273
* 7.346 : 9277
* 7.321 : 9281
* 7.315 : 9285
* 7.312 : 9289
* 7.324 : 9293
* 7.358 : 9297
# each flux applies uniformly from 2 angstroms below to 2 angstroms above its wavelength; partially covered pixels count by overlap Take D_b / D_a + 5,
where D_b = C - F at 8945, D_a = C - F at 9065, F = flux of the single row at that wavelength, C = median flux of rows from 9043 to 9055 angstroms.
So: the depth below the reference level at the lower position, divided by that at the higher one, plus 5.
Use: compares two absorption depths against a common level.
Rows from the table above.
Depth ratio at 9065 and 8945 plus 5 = 19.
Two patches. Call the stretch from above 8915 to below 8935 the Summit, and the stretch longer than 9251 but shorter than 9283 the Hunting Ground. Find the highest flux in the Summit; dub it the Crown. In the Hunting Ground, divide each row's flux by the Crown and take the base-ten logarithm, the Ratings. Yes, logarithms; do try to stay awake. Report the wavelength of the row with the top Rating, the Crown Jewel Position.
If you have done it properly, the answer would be 9269 angstroms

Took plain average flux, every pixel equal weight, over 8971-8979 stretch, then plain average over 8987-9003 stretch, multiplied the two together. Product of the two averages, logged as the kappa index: 54.4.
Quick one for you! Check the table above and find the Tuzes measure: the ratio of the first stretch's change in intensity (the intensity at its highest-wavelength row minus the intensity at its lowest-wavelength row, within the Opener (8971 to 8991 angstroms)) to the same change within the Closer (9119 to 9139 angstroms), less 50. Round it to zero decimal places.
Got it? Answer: -54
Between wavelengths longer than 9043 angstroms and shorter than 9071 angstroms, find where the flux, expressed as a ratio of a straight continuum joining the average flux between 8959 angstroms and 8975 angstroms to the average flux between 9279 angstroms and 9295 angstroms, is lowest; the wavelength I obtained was 9061 angstroms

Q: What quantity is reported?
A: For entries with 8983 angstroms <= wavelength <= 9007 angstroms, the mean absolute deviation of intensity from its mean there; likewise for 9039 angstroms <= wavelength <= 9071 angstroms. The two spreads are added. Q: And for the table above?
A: 0.08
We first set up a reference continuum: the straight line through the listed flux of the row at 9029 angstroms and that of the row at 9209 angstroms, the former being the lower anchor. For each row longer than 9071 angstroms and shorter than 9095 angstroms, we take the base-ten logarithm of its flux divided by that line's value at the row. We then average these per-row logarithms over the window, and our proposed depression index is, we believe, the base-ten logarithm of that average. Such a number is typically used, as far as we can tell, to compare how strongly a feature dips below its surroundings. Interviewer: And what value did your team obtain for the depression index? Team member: -3.17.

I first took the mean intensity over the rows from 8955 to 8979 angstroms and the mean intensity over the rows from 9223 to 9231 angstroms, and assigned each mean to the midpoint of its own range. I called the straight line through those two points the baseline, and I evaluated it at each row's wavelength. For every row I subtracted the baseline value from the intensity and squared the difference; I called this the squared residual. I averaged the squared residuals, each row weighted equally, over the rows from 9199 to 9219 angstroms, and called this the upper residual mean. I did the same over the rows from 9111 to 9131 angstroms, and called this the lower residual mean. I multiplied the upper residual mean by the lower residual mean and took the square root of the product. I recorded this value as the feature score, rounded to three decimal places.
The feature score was 0.011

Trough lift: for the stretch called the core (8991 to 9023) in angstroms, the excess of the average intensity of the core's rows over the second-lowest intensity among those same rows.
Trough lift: 0.07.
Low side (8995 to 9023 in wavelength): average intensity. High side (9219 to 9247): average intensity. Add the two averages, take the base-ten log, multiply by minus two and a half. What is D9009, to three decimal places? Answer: -2.912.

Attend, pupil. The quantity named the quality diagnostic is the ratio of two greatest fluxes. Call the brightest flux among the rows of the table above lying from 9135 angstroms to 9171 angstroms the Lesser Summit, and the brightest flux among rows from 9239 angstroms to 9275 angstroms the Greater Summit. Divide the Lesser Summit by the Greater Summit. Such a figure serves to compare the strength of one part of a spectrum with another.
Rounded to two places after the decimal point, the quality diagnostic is 1.01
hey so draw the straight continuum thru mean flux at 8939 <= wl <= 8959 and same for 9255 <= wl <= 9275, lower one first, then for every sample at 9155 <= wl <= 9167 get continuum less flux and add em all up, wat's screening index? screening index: -0.23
